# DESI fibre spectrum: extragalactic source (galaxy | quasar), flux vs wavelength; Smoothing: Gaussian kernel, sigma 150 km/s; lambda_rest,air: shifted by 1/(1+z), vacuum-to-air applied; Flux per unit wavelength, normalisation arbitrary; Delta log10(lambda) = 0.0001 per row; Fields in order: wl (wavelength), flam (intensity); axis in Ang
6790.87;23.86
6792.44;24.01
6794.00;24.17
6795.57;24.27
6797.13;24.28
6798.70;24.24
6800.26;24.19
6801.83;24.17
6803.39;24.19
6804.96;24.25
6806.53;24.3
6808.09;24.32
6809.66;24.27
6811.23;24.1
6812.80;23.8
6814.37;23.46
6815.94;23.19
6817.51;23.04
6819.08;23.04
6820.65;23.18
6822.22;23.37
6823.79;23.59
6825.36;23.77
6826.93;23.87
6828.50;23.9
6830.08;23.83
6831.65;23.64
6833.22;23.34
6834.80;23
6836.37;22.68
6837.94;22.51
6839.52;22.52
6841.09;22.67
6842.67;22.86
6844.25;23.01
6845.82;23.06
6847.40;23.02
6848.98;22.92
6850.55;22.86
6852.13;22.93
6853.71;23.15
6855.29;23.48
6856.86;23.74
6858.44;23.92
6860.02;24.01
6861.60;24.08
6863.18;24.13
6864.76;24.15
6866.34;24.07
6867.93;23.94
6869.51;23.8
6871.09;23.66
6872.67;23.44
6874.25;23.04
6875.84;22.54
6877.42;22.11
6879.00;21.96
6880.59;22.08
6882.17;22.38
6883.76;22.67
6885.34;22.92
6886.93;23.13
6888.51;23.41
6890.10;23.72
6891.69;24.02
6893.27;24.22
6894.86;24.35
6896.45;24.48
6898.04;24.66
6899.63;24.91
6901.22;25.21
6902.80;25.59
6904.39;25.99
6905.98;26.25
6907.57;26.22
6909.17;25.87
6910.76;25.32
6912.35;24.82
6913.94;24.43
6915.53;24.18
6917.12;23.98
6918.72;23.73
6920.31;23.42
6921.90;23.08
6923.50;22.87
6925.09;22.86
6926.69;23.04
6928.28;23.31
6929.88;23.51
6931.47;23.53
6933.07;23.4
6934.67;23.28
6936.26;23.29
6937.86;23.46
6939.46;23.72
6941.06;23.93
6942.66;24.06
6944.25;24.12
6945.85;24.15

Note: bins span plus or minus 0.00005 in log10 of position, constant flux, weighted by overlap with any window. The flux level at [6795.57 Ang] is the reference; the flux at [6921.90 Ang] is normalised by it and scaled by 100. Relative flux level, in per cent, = 95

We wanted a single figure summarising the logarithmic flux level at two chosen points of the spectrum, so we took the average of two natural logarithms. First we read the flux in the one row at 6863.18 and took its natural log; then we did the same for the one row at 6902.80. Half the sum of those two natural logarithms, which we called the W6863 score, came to 3.21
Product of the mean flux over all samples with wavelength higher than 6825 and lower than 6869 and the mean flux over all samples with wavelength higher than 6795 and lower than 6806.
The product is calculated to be 567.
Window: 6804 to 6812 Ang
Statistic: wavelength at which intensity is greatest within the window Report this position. 6808.09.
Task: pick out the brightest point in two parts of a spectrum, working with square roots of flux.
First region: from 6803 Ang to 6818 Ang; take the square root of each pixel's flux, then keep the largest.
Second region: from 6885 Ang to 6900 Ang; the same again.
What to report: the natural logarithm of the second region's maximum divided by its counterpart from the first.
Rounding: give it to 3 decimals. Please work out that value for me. 0.012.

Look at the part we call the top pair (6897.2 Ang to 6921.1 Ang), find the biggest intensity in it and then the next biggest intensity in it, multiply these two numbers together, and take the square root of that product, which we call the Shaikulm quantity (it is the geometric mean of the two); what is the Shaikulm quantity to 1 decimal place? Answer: 26.2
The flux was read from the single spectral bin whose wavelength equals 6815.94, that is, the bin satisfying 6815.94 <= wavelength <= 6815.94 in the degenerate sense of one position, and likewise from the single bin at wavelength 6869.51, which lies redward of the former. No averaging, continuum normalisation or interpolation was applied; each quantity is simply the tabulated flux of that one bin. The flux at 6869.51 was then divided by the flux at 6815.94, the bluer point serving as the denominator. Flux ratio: 1.03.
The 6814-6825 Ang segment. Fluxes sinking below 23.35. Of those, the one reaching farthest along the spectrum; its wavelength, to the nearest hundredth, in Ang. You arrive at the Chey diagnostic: 6820.65 Ang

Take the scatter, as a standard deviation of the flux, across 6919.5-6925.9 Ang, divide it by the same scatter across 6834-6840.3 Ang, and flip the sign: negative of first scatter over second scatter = -1.15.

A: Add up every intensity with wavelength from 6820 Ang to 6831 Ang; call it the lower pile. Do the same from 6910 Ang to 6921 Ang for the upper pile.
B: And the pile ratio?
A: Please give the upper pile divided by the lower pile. 1.03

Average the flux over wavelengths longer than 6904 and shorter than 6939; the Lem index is 24.1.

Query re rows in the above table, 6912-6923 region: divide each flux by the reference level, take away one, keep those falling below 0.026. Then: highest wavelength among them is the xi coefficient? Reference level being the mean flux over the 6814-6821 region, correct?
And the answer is 6921.90 Ang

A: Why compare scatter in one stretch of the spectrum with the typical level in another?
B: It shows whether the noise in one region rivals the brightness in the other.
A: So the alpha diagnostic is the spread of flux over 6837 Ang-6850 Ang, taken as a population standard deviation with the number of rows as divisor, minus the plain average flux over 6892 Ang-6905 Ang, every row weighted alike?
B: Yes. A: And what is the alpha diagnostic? -24.7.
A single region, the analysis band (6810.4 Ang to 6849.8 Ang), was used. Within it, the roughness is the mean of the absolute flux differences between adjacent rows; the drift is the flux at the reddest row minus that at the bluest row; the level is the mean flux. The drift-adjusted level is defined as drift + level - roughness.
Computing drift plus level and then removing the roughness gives 21.9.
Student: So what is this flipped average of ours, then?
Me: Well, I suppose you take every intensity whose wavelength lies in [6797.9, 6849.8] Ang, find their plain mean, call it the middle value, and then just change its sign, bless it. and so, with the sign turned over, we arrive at -23.5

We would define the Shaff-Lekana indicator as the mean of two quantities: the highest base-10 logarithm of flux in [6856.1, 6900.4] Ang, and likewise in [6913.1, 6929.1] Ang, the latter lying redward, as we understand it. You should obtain 1.39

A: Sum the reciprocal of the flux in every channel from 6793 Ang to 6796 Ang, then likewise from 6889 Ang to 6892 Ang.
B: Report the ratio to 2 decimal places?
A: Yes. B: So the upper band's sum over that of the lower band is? 1.01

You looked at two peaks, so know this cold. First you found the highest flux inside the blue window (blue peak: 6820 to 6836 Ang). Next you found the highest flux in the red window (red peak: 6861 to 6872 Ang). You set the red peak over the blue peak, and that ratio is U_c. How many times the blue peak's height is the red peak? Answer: 1.01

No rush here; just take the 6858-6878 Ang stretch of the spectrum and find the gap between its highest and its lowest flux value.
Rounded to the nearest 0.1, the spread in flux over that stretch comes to 2.0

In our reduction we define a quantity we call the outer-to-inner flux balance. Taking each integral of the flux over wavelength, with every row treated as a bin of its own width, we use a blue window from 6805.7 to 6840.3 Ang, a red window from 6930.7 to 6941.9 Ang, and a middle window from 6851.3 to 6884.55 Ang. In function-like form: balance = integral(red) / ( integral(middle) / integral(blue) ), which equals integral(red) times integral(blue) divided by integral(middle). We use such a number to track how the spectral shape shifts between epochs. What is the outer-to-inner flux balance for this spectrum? 276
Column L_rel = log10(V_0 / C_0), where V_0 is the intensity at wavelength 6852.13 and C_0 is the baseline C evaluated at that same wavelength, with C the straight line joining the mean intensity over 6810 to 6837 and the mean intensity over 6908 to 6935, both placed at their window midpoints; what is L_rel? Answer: -0.012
